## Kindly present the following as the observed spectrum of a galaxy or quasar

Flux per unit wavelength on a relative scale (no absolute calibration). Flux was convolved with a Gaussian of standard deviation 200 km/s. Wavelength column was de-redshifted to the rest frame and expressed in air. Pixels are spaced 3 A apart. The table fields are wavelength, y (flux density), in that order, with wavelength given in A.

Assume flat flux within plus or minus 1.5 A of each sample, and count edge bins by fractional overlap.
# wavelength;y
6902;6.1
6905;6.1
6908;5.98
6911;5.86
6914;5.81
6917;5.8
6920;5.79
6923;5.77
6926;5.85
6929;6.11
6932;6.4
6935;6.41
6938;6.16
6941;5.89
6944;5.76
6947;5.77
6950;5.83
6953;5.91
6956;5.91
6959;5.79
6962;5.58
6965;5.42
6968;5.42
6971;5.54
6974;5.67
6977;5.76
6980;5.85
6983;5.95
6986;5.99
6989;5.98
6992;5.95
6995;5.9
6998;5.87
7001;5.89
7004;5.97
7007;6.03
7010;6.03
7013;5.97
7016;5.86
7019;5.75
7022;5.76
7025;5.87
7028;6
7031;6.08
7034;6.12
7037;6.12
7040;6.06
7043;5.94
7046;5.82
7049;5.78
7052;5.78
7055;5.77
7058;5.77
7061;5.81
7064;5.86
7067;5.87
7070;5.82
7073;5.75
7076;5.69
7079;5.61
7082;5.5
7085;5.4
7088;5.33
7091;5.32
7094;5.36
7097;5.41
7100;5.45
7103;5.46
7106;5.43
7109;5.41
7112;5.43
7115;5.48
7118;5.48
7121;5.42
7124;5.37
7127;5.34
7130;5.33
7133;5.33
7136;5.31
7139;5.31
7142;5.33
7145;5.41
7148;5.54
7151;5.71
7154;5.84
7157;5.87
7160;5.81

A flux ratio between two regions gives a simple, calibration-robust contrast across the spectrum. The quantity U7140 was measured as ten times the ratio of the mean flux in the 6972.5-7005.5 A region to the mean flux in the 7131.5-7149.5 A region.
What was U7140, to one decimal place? 11.0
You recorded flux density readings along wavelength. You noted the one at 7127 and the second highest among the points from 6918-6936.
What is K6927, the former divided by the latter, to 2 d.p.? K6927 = 0.83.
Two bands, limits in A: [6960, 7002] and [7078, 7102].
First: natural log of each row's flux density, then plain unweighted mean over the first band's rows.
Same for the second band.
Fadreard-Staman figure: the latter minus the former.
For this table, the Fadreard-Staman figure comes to -0.062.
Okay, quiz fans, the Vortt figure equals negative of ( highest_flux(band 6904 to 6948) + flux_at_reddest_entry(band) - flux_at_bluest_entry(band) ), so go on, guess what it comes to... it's -6.1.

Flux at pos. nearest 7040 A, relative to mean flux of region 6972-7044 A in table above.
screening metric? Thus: 1.02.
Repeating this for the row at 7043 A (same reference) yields 1.00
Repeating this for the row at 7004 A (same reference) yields 1.01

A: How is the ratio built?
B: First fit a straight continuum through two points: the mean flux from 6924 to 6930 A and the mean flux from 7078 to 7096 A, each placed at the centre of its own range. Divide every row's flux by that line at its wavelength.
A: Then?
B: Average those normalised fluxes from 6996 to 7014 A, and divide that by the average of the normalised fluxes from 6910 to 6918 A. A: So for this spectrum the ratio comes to 1.08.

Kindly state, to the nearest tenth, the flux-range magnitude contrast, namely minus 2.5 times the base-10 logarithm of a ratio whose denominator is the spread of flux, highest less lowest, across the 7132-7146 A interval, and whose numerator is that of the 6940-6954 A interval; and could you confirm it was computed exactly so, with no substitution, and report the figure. -0.4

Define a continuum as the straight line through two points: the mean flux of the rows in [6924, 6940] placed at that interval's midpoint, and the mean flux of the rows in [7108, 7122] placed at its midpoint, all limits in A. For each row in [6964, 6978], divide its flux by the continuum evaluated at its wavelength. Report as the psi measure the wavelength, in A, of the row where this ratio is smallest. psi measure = 6965 A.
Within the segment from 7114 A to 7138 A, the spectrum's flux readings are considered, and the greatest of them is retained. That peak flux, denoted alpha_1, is 5.48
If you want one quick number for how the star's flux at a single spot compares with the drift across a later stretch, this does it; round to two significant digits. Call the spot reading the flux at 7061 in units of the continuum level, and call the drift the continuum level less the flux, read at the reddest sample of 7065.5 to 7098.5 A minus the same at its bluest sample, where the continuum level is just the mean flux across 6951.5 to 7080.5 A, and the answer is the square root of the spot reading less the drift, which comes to 0.73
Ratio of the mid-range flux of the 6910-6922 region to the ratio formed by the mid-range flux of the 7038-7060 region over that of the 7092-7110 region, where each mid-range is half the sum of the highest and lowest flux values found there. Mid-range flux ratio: 5.33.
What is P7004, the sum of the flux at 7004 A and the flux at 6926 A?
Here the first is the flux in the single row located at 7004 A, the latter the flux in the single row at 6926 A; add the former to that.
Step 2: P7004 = 11.8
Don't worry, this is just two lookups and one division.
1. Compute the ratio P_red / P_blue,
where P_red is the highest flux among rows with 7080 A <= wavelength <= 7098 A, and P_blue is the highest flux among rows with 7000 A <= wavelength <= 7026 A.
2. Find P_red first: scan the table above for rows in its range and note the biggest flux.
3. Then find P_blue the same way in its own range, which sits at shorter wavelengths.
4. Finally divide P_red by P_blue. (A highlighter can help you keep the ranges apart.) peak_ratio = 0.91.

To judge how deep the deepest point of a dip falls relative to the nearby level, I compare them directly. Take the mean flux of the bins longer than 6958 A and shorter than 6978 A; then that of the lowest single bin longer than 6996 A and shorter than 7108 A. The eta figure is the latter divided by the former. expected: 0.95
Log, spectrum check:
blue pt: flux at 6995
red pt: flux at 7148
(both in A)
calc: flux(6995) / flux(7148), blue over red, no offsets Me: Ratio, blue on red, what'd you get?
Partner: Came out 1.06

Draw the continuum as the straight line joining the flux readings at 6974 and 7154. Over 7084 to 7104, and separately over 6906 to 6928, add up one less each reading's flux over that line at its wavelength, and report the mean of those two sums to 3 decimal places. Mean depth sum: 0.100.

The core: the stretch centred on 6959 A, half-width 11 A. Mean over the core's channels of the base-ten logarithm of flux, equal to 0.755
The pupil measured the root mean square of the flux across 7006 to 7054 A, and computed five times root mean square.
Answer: 29.7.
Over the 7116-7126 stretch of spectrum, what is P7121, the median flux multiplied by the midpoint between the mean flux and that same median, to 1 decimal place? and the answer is 29.4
